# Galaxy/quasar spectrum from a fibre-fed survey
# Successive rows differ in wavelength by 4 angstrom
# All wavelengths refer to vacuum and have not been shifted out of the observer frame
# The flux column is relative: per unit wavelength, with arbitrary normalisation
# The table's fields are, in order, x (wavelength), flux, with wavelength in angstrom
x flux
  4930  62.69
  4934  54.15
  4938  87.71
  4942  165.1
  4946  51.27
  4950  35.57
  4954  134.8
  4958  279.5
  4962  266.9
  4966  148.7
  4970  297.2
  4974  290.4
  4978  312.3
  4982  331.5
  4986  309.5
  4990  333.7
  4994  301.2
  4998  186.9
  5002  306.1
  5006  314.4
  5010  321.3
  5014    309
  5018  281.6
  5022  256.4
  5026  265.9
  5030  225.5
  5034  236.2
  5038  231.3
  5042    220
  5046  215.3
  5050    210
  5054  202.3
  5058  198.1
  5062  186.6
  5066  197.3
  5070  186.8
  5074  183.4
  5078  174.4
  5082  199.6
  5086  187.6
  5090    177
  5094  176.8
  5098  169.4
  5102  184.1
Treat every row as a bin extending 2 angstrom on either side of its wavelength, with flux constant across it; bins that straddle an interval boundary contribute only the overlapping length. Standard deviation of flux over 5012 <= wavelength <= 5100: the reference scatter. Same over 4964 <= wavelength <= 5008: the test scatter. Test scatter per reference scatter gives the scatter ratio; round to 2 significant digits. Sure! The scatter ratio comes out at 1.6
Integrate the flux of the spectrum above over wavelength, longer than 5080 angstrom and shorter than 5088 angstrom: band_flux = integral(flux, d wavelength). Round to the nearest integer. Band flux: 1549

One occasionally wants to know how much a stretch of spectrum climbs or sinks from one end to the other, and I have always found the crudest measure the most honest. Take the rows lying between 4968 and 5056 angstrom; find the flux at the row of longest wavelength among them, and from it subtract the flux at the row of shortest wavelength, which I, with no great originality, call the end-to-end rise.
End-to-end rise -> -95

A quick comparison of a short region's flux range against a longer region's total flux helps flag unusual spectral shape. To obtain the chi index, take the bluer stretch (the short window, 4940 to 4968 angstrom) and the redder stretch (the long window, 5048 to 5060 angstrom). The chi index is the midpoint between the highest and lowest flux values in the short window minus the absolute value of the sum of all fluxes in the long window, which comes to -453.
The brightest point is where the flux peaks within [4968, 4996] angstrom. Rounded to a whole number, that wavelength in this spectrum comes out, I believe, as 4990 angstrom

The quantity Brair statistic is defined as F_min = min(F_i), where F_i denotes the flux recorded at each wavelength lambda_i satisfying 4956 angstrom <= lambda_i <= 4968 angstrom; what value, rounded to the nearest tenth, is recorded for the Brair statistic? 148.7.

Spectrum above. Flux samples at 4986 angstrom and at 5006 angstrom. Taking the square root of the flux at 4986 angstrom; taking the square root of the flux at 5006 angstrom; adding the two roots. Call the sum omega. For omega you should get 35.3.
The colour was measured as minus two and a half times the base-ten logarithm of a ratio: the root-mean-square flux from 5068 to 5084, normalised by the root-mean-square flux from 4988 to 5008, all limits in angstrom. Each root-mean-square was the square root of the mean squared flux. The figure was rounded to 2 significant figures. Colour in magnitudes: 0.49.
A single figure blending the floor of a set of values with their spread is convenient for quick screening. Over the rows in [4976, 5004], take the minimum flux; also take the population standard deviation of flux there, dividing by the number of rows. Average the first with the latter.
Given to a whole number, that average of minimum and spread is 117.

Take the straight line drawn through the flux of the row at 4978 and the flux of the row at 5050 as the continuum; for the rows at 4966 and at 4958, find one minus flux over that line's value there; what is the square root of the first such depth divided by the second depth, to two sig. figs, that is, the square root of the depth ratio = 1.7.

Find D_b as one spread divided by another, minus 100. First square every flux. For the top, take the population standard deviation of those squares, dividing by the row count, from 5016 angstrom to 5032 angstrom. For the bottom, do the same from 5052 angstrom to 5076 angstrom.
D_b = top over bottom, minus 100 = -96.2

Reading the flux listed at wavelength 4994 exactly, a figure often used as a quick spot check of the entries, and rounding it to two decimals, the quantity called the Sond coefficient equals 301.20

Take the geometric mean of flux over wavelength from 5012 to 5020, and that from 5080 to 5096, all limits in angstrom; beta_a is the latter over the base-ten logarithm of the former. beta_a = 75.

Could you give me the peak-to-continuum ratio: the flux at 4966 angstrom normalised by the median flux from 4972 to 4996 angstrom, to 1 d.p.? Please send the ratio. 0.5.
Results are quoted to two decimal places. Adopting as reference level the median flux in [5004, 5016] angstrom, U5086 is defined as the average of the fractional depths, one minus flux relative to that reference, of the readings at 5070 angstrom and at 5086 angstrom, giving 0.40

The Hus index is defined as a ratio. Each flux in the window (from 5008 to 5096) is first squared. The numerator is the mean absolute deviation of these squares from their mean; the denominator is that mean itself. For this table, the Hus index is 0.31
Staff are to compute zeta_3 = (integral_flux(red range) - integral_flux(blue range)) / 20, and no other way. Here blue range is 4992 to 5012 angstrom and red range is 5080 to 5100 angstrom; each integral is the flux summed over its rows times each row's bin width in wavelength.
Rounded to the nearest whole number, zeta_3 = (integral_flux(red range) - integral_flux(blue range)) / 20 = -104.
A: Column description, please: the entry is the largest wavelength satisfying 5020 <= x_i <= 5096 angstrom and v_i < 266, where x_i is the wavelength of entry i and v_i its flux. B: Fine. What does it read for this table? 5094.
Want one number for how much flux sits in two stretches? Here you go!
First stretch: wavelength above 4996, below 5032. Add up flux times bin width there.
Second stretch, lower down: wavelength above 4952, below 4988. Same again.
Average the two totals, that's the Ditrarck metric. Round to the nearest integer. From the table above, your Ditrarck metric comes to 9676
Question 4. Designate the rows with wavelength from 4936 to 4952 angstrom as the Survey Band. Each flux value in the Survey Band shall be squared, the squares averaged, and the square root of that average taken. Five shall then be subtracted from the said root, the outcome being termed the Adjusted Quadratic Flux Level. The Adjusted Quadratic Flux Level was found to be 94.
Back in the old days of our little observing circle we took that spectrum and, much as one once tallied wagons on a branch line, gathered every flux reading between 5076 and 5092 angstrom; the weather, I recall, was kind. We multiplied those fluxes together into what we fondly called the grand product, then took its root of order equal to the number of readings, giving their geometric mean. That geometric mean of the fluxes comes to 184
